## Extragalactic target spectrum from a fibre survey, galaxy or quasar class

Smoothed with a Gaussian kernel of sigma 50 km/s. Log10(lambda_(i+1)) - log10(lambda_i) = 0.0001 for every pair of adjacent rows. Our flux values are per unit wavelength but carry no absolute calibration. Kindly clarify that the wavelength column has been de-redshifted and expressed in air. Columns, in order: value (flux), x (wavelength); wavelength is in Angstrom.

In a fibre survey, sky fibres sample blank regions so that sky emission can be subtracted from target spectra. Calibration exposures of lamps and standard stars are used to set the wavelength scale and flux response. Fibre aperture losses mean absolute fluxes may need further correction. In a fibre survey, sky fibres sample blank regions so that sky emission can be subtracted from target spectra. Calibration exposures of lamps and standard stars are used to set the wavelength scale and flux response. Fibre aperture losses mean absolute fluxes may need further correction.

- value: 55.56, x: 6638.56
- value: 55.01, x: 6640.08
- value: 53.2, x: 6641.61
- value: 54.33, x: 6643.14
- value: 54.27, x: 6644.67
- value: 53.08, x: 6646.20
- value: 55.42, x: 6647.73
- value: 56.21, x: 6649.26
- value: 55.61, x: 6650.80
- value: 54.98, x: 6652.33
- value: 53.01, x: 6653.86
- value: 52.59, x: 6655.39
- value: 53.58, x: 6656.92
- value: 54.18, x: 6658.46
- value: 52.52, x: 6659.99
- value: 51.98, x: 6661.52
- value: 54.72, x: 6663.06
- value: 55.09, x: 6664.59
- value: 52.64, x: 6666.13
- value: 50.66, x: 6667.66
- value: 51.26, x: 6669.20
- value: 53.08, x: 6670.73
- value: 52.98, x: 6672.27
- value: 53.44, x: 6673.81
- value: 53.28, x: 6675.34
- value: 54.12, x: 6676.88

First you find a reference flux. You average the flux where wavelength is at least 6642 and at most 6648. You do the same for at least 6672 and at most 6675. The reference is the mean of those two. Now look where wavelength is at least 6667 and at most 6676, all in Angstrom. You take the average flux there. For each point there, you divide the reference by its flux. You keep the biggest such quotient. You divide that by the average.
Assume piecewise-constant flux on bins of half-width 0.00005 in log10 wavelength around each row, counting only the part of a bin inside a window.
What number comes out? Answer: 0.0202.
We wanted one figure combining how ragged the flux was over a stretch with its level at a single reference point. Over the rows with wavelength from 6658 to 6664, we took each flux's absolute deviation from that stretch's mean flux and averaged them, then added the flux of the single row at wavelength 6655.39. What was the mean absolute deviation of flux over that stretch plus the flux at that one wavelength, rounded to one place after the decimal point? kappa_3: 53.7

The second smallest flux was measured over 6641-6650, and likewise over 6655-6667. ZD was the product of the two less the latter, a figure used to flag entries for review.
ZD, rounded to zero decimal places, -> 2742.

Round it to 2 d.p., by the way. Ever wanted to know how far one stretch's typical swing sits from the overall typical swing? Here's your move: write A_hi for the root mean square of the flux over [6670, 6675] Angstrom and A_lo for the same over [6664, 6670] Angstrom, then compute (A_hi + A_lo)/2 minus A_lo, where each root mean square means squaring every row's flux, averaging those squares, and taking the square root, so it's 0.36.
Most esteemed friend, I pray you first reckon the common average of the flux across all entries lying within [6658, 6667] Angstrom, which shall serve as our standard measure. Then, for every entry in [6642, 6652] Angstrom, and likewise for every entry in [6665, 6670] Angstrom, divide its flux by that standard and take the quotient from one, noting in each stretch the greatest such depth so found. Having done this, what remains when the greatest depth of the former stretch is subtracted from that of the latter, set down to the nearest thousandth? 0.045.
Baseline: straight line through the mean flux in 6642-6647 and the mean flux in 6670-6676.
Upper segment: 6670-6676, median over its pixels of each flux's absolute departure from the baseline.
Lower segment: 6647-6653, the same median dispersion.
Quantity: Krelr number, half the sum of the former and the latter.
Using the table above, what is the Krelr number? 1.0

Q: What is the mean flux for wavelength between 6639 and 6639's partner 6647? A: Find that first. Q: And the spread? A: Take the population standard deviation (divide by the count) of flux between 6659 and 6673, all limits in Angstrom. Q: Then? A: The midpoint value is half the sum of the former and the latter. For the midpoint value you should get 27.7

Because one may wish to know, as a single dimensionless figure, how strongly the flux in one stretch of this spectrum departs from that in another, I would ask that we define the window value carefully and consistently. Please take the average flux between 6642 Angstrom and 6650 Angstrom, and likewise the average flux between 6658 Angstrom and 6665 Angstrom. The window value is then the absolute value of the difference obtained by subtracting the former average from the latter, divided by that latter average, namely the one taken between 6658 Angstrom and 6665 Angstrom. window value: 0.018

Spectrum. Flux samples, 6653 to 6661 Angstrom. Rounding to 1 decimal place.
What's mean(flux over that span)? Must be 53.2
